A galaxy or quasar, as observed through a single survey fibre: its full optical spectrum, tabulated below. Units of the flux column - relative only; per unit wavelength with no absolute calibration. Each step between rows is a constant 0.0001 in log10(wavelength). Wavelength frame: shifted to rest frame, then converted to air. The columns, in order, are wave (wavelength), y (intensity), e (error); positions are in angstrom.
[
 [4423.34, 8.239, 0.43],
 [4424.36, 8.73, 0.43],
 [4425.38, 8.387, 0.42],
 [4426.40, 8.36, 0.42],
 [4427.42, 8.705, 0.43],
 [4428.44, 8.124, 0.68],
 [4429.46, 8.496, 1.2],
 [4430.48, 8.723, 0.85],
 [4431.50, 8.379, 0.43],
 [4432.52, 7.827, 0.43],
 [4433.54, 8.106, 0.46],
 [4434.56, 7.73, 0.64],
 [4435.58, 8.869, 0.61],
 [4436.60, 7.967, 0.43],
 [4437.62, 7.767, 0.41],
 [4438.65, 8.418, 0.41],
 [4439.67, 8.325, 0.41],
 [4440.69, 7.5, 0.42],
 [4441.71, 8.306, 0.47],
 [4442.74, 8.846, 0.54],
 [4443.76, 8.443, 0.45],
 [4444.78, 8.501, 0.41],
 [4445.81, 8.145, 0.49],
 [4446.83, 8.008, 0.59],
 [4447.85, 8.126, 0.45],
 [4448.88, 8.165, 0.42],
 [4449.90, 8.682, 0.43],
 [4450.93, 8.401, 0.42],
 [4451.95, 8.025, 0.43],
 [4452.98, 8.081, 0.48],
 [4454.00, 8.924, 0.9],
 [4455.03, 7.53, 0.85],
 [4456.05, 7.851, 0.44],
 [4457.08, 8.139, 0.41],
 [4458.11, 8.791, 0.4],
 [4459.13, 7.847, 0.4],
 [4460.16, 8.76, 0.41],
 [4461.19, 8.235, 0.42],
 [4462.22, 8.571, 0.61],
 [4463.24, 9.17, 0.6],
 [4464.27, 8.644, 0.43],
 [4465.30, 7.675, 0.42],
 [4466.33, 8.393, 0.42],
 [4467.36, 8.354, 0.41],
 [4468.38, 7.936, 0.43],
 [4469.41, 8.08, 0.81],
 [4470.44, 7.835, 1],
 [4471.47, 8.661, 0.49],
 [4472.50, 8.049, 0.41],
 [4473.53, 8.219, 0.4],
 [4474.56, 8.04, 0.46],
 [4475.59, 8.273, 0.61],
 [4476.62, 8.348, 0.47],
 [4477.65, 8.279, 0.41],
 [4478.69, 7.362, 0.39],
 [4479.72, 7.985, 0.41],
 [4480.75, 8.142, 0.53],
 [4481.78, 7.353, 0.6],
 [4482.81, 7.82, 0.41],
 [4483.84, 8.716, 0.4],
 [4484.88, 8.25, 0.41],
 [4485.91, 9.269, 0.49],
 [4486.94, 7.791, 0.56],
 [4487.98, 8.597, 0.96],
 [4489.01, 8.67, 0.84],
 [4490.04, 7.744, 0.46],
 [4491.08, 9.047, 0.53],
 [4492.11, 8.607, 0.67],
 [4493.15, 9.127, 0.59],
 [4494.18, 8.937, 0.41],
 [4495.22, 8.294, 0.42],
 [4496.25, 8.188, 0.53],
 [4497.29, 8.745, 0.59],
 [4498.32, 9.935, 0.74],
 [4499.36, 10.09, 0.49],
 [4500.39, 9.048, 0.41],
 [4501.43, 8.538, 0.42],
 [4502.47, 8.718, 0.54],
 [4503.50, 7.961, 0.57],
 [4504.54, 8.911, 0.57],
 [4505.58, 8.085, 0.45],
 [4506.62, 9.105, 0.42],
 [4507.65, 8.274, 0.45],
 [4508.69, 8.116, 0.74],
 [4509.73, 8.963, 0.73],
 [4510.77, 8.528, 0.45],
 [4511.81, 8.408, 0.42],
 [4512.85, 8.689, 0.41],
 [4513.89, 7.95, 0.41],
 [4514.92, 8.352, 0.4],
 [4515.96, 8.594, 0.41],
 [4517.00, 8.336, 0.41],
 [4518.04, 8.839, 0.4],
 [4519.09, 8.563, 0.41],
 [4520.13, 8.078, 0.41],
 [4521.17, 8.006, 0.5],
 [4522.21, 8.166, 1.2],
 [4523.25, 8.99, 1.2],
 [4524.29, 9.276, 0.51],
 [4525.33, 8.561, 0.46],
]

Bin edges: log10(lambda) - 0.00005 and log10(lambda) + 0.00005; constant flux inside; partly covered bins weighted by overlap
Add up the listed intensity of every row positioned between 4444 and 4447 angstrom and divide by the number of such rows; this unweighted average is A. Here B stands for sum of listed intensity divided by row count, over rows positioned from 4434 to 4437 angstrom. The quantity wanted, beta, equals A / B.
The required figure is 1.00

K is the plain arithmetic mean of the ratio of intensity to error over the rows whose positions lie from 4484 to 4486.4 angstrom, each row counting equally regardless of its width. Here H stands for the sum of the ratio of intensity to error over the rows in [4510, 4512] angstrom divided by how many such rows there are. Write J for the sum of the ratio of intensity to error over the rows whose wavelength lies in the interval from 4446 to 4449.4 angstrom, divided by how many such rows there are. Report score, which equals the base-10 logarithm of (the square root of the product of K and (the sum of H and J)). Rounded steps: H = 19.5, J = 17.0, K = 19.5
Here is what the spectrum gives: 1.43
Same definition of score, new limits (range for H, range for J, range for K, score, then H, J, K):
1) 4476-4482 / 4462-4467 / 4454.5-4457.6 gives 1.37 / 17.3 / 17.5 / 15.5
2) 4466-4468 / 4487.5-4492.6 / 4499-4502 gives 1.42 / 20.2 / 13.2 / 21.0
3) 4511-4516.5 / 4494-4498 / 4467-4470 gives 1.40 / 20.5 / 18.0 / 16.3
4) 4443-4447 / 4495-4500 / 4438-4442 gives 1.41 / 17.4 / 16.8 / 19.1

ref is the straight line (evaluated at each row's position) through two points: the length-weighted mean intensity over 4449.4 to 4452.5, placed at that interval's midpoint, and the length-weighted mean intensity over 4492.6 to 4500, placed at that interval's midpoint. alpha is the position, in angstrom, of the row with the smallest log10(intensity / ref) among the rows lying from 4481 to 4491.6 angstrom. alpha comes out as 4481.78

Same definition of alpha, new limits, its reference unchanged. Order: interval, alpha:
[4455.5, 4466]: 4465.30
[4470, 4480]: 4478.69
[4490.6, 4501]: 4496.25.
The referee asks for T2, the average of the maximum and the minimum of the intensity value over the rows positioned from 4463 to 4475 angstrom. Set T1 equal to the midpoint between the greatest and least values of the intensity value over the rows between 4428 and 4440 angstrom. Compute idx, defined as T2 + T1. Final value 16.7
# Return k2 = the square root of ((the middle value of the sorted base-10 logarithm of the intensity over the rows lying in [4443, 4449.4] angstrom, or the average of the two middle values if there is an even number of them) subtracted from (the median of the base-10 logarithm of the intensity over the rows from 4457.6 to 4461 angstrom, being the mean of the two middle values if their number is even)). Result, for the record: 0.18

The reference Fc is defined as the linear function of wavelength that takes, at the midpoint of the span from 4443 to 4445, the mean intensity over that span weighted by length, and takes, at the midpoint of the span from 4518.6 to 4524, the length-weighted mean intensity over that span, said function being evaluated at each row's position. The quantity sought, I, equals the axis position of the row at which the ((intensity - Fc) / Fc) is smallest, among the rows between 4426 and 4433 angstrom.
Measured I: 4432.52 angstrom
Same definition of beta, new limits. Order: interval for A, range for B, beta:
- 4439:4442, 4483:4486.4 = 0.92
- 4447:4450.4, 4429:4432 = 0.98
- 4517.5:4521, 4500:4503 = 0.97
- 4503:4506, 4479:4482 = 1.06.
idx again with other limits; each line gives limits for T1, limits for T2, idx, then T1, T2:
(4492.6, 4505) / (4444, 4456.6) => 17.3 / 9.03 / 8.23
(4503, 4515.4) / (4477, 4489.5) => 16.8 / 8.53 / 8.31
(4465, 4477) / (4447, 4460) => 16.4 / 8.17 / 8.23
